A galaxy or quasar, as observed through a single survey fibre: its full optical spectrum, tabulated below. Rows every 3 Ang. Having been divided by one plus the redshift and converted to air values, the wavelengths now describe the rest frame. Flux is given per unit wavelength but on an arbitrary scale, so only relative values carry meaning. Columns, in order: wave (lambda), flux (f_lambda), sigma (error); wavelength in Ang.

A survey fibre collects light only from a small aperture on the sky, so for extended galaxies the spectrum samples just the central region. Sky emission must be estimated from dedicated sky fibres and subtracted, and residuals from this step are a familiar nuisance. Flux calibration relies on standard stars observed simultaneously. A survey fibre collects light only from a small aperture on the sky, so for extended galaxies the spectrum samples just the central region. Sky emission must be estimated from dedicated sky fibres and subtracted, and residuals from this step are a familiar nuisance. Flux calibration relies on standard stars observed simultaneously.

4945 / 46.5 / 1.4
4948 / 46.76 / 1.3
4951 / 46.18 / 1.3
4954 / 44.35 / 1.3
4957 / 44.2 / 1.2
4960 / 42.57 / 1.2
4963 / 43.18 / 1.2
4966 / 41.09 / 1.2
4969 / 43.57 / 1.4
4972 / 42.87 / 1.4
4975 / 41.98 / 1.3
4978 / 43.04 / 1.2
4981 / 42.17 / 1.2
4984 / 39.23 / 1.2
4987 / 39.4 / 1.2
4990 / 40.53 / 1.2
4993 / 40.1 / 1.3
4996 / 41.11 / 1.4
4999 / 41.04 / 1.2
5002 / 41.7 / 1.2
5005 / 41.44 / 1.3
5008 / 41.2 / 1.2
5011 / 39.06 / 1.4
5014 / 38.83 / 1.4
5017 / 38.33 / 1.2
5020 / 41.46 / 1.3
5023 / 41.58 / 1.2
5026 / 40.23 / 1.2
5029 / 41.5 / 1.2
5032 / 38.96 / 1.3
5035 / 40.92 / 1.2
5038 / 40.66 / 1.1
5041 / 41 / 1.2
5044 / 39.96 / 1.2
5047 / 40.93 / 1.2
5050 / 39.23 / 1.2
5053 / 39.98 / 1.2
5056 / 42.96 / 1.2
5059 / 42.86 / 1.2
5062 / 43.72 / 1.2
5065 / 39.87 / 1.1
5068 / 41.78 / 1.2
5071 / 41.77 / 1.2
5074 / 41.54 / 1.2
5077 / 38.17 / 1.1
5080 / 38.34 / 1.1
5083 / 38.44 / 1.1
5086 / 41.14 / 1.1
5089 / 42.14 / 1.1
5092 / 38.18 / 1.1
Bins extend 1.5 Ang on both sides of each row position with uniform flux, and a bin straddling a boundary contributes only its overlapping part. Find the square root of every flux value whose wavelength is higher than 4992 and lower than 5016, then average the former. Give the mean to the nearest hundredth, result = 6.37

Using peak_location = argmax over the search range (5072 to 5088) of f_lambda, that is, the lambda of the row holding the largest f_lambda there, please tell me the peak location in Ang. 5074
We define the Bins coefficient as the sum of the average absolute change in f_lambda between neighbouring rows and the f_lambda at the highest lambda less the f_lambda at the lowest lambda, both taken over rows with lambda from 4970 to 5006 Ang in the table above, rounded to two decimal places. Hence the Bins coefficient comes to -0.57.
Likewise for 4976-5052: -2.75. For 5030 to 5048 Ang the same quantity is 2.88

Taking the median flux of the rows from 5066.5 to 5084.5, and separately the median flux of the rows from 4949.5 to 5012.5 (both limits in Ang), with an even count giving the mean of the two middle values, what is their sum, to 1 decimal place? 81.7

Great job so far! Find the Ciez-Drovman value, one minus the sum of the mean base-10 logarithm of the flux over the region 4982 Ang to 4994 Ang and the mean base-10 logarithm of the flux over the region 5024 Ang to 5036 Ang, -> -2.21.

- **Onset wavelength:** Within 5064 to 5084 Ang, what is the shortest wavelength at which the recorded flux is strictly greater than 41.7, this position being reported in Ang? 5068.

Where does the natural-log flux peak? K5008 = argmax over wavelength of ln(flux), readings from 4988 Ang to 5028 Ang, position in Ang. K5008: 5002 Ang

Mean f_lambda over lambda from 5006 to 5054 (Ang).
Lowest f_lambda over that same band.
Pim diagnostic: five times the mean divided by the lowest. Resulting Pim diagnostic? 5.25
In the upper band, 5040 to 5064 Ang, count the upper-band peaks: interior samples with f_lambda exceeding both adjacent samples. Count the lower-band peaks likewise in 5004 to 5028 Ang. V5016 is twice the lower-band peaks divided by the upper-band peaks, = 1.0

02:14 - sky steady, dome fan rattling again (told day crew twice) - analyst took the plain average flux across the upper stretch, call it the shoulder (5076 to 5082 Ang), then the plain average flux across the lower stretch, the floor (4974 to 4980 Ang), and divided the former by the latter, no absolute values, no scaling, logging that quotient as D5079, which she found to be 0.90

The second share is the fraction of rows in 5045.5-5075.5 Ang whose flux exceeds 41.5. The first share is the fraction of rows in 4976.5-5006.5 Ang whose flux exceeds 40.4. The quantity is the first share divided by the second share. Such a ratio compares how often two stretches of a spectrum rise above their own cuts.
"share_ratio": 1.17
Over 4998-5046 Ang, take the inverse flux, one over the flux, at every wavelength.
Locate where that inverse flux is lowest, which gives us 5002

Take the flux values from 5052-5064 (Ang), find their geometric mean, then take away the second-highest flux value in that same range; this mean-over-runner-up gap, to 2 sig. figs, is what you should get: -0.60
